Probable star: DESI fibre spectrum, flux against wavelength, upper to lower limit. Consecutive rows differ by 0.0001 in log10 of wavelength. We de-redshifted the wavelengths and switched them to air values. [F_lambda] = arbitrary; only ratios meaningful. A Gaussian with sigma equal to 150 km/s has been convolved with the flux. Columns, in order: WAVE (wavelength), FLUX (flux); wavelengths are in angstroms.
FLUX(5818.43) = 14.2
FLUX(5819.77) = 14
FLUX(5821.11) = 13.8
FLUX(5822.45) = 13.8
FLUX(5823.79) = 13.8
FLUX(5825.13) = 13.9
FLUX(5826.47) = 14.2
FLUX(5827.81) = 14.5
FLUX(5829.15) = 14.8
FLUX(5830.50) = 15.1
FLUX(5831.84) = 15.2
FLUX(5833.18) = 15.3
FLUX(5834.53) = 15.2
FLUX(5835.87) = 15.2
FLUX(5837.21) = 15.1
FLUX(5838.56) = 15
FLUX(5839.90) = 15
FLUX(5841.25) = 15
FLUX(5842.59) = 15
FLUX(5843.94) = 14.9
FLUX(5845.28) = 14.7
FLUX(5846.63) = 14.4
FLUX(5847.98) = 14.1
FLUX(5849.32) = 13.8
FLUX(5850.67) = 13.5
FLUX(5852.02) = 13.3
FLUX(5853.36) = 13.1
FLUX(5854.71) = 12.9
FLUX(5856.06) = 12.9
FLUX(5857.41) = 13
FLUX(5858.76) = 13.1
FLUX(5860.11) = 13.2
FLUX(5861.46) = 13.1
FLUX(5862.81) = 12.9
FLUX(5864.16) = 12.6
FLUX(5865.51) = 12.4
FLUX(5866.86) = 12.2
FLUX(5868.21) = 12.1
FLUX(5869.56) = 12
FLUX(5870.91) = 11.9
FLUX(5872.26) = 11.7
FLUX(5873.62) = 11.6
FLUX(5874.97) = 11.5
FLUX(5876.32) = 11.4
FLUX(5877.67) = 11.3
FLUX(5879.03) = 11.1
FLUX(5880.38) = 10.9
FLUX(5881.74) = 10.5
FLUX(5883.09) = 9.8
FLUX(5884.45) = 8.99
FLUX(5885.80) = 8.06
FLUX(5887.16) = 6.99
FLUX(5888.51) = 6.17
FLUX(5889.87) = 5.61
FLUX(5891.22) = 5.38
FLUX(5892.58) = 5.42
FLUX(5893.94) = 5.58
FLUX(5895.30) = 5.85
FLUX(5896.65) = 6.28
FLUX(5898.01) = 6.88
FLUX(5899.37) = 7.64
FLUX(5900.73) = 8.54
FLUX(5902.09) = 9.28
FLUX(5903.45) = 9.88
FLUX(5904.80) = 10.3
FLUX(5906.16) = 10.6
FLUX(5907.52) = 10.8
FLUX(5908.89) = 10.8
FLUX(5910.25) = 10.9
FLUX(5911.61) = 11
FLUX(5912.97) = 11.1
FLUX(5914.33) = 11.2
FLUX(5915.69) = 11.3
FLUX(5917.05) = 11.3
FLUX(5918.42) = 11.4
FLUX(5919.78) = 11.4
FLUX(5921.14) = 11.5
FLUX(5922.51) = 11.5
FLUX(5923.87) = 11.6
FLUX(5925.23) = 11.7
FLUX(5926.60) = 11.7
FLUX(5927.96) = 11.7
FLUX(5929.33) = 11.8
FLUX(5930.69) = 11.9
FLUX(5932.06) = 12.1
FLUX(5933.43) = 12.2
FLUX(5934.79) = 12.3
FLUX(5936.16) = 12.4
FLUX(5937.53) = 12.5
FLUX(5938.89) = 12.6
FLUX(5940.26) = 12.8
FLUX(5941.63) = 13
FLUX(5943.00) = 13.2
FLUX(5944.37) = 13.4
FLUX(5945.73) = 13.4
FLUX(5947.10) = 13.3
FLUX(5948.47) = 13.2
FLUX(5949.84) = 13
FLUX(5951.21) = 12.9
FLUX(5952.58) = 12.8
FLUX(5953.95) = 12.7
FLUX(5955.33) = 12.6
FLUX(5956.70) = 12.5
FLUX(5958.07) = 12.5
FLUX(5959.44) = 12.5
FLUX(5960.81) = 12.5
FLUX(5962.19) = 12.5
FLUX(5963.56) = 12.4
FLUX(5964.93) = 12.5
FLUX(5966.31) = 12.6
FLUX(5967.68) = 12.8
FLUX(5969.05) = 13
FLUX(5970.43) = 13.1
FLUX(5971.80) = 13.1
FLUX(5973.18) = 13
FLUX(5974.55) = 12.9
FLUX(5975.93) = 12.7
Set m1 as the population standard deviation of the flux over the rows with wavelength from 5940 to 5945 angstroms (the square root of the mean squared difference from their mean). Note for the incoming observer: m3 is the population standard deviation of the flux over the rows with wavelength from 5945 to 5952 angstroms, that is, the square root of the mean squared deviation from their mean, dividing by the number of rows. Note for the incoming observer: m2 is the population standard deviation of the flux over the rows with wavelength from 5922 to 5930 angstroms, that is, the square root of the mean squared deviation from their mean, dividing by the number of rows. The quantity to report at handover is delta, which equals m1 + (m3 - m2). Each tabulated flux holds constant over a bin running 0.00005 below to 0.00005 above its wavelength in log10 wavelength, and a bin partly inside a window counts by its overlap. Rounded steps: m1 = 0.22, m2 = 0.09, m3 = 0.185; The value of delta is 0.3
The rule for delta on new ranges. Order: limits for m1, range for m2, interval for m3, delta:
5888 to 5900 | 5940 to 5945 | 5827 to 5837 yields 0.8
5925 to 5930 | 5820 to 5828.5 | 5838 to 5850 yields 0.2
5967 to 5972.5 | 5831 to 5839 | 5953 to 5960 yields 0.1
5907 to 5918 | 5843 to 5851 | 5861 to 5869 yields 0.1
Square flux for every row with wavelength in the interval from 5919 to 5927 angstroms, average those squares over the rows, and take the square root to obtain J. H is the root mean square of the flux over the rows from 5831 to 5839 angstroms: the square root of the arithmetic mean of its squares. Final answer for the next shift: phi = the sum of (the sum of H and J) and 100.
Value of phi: 127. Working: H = 15.2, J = 11.6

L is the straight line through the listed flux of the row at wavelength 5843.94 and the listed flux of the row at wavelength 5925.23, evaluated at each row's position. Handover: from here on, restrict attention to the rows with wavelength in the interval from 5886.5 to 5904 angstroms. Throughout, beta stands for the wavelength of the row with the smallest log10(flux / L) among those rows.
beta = 5891.22 angstroms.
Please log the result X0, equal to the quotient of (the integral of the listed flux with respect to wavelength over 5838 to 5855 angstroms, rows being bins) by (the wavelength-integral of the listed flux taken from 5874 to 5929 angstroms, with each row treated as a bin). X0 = 0.5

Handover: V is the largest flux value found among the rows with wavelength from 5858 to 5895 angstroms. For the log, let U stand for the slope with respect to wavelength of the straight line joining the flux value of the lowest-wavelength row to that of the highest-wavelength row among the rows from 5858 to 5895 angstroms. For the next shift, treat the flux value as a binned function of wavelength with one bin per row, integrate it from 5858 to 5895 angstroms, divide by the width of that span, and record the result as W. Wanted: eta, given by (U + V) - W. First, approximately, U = -0.21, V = 13.2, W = 10.2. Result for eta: 2.8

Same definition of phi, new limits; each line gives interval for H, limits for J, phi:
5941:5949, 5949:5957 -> 126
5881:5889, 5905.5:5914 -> 119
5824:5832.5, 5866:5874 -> 127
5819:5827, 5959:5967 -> 126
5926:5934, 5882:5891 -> 120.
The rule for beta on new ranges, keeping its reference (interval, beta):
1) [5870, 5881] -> 5880.38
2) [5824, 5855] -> 5825.13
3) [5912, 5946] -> 5912.97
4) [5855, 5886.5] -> 5885.80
